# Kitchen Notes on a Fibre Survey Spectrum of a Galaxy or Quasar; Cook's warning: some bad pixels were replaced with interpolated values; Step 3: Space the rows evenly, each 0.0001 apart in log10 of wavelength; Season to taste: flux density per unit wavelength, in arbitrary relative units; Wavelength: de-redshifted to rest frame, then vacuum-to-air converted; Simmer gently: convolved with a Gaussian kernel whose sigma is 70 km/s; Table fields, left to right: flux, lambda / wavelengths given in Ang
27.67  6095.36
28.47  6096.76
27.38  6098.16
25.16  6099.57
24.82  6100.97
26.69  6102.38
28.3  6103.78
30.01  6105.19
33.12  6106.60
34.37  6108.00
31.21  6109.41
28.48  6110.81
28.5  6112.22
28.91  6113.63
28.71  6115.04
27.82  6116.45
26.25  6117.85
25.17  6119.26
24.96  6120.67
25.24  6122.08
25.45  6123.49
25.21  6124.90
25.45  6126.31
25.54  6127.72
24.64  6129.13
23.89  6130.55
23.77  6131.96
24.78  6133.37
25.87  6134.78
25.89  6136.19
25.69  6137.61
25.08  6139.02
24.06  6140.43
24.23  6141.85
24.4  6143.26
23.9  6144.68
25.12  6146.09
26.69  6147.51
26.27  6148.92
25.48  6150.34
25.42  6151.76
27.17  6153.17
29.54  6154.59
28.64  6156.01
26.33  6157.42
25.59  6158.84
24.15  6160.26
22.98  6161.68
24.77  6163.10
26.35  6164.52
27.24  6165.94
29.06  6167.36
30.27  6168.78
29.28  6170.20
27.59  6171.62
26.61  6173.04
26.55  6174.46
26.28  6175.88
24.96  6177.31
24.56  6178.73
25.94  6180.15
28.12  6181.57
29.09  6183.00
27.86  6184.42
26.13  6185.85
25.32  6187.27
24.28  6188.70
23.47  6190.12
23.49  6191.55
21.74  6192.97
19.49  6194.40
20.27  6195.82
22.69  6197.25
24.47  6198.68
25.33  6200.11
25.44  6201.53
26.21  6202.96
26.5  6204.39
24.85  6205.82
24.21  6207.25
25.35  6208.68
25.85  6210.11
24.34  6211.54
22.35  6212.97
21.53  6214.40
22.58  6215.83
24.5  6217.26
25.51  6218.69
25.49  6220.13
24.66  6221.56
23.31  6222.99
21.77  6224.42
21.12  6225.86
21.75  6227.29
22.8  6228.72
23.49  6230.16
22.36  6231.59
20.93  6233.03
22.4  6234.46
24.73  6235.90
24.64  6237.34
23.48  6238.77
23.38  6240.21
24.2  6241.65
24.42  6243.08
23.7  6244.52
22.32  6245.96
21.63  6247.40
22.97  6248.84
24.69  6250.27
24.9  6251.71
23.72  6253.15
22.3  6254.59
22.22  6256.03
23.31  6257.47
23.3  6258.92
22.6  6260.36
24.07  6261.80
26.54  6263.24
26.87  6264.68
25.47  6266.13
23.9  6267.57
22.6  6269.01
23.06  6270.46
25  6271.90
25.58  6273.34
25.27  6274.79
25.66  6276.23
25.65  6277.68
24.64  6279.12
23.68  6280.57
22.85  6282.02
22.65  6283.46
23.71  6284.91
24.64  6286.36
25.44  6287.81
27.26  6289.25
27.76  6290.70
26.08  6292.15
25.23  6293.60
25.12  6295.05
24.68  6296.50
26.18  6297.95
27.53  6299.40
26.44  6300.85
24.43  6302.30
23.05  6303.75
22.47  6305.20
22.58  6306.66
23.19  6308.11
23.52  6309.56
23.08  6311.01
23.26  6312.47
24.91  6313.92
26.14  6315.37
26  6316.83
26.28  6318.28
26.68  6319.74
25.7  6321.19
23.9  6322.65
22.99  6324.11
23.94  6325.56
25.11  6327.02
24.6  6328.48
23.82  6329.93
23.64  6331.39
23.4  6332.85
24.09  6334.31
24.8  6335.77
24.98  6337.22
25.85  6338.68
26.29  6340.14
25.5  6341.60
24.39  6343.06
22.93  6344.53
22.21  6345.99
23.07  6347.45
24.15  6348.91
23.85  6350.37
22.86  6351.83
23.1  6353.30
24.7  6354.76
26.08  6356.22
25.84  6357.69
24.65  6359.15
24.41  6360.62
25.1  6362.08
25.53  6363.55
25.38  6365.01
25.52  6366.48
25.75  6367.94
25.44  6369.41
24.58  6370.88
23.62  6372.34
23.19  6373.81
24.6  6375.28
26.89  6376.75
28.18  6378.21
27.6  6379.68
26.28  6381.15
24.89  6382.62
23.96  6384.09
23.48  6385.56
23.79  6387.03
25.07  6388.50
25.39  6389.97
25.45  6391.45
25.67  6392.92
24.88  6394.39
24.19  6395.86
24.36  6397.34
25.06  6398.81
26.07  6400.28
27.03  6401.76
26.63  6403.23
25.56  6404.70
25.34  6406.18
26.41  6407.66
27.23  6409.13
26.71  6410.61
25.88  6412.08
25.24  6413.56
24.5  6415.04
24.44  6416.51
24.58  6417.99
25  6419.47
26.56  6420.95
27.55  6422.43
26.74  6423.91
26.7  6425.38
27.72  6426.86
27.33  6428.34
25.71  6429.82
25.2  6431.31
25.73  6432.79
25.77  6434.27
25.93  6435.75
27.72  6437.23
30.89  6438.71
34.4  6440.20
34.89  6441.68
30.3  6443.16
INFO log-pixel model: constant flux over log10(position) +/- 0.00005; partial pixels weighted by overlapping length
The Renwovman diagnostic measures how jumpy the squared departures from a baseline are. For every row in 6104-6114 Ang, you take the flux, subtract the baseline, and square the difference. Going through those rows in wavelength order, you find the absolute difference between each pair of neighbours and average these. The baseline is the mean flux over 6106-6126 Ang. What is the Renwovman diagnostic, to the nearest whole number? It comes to 13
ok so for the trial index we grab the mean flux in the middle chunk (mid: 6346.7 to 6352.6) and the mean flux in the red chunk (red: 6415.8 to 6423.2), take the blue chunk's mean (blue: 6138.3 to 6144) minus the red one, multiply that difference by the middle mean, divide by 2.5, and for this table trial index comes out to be -11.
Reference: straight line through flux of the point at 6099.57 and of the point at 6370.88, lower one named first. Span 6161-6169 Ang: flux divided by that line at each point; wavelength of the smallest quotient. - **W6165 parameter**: 6161.68 Ang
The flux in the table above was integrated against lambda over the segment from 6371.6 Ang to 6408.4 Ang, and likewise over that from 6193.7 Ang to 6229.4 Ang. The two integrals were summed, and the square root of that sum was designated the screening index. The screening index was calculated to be 42.2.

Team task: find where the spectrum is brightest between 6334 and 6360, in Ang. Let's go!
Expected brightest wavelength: 6340.14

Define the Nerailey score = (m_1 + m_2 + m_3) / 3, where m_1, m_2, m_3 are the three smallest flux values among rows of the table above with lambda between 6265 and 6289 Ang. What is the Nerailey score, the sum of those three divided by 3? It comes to 22.7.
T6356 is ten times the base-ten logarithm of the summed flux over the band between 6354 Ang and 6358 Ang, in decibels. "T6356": 18.8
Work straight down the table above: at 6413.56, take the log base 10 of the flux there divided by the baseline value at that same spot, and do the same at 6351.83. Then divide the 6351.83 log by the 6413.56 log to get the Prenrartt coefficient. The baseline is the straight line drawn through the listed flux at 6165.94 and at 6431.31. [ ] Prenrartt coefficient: 31.8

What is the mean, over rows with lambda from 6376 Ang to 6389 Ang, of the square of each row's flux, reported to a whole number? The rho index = 657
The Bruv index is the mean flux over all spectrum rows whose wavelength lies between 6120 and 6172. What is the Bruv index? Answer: 25.8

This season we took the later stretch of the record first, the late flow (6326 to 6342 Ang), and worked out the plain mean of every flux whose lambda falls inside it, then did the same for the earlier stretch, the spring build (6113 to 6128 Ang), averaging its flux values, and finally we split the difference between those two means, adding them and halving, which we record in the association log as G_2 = 25.5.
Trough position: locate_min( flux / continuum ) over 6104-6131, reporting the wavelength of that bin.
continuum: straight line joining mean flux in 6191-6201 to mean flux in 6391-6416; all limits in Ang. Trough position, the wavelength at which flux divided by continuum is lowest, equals 6130.55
